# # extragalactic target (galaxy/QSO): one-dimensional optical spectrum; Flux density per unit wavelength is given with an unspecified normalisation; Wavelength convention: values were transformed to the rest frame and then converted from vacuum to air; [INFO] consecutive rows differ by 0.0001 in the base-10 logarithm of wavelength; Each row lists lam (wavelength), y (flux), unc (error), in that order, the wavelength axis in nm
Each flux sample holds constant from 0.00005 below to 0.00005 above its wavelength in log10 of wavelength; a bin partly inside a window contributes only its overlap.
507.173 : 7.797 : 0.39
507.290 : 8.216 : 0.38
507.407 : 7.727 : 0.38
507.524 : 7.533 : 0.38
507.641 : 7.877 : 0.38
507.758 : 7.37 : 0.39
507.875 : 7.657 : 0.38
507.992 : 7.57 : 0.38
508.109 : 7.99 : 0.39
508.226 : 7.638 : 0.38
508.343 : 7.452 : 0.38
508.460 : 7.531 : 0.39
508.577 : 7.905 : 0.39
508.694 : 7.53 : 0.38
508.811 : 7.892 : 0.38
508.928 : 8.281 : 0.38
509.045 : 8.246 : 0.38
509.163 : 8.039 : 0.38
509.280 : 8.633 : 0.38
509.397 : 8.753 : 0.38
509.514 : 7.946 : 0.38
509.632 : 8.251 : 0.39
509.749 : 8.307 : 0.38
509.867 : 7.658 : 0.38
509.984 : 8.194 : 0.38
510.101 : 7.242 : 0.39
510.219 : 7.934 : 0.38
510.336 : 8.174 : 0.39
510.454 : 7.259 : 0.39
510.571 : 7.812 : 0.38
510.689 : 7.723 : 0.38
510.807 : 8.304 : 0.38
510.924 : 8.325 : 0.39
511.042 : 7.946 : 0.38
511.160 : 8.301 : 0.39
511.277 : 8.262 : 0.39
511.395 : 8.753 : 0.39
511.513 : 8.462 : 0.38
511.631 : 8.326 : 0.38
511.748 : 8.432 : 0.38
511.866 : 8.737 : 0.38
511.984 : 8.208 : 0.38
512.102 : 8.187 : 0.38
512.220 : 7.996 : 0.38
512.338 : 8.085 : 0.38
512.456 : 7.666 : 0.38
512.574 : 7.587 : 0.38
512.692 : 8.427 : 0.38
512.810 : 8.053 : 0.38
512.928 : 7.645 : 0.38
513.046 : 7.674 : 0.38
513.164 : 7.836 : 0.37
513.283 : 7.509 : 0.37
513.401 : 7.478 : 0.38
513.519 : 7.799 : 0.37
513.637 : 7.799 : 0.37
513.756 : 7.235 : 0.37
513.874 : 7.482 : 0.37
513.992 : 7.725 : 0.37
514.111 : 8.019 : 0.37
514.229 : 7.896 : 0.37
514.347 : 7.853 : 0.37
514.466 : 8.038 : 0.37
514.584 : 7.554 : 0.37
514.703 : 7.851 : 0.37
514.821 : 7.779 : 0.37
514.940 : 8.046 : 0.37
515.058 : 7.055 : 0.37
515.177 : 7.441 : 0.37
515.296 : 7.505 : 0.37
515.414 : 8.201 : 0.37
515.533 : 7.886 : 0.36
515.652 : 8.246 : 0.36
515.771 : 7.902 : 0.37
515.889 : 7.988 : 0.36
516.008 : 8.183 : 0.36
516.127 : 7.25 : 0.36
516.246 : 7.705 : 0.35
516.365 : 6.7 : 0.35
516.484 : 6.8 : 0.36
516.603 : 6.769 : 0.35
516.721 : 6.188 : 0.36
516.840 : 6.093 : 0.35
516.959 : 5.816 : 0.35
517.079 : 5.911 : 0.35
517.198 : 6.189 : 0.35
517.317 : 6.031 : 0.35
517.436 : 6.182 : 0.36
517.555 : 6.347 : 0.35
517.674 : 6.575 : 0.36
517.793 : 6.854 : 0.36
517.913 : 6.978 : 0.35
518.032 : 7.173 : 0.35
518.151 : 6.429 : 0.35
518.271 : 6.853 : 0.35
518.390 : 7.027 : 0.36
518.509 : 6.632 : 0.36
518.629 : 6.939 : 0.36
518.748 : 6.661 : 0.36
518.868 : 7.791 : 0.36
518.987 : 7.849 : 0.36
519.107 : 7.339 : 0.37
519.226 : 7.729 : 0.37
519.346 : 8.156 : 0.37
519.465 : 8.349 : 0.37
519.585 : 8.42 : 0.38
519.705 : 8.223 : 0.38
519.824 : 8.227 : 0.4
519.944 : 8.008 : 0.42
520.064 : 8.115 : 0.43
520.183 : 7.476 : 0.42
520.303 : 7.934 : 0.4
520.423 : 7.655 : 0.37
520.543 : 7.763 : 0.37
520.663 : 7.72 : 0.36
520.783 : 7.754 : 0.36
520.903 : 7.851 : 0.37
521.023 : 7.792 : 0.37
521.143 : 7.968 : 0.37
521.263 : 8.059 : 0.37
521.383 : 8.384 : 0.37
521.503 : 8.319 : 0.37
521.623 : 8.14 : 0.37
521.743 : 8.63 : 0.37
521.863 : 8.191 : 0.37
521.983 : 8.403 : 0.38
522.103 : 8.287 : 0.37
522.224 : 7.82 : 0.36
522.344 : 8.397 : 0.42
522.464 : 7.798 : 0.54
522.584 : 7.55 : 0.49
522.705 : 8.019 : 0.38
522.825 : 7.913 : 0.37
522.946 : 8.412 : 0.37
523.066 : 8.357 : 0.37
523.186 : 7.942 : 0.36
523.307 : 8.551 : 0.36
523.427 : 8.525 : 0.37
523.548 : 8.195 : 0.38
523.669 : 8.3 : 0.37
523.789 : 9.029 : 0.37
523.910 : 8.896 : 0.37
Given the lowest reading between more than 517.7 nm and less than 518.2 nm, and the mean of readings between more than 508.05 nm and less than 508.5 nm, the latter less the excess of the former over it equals 8.9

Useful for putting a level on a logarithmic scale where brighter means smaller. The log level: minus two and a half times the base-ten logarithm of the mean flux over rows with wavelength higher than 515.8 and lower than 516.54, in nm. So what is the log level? -2.18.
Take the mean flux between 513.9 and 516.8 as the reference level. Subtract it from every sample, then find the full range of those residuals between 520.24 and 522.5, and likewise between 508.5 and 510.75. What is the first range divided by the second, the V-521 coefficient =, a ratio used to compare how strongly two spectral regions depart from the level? 0.65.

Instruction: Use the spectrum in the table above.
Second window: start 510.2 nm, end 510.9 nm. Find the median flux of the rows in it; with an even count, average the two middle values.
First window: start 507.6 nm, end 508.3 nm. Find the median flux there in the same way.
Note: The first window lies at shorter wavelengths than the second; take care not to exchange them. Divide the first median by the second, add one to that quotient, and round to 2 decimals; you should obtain 1.97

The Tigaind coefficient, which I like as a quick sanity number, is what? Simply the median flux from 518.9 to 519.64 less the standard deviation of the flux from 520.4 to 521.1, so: 7.94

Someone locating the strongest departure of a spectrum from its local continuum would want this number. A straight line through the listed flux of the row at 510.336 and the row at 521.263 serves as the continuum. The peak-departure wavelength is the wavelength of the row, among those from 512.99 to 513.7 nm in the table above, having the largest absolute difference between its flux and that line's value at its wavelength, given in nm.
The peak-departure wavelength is 513.401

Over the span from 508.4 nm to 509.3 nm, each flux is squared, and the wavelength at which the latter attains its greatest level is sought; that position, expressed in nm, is 509.280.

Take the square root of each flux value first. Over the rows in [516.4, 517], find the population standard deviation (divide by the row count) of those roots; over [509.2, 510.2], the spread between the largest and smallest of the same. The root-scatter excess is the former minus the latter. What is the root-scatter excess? -0.19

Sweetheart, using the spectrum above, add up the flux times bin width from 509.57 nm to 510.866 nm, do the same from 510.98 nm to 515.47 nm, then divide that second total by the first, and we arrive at 3.5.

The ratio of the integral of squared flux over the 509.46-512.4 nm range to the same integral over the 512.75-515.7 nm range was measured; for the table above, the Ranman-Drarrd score 1.09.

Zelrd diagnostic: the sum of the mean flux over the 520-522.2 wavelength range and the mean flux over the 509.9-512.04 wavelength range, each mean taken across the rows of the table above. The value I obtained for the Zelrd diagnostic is 16.2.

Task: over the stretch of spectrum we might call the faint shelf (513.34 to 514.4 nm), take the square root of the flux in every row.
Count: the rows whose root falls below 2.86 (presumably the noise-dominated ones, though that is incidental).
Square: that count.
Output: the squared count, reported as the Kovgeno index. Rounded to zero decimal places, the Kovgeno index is 81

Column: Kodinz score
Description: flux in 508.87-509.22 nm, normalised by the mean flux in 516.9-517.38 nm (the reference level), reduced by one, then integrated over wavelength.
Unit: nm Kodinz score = 0.13 nm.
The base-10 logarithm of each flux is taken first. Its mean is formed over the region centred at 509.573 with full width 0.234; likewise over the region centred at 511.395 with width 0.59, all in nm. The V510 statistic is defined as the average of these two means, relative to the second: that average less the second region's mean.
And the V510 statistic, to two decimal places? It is -0.01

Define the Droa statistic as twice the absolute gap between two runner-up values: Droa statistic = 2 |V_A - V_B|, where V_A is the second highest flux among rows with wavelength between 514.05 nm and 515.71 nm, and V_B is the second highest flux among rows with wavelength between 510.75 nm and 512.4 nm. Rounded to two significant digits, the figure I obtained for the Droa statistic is 1.1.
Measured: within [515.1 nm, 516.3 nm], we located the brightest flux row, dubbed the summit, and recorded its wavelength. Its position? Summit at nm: 515.652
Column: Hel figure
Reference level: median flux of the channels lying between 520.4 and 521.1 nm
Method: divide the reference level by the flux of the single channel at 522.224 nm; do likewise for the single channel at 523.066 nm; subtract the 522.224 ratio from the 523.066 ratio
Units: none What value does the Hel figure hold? -0.06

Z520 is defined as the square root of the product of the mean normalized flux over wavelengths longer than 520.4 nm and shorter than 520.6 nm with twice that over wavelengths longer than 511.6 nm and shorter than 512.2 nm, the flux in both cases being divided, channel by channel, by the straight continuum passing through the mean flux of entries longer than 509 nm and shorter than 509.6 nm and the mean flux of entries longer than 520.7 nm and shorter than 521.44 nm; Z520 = 1.40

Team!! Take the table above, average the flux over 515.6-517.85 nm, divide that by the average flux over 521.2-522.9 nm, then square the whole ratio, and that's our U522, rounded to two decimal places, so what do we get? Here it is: 0.70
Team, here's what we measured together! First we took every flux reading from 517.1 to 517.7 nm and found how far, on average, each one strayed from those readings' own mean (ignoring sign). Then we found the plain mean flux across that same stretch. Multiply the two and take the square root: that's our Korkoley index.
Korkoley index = 1.0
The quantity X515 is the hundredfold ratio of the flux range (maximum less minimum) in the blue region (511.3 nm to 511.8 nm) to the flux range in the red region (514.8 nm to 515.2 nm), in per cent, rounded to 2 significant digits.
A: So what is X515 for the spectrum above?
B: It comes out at 43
